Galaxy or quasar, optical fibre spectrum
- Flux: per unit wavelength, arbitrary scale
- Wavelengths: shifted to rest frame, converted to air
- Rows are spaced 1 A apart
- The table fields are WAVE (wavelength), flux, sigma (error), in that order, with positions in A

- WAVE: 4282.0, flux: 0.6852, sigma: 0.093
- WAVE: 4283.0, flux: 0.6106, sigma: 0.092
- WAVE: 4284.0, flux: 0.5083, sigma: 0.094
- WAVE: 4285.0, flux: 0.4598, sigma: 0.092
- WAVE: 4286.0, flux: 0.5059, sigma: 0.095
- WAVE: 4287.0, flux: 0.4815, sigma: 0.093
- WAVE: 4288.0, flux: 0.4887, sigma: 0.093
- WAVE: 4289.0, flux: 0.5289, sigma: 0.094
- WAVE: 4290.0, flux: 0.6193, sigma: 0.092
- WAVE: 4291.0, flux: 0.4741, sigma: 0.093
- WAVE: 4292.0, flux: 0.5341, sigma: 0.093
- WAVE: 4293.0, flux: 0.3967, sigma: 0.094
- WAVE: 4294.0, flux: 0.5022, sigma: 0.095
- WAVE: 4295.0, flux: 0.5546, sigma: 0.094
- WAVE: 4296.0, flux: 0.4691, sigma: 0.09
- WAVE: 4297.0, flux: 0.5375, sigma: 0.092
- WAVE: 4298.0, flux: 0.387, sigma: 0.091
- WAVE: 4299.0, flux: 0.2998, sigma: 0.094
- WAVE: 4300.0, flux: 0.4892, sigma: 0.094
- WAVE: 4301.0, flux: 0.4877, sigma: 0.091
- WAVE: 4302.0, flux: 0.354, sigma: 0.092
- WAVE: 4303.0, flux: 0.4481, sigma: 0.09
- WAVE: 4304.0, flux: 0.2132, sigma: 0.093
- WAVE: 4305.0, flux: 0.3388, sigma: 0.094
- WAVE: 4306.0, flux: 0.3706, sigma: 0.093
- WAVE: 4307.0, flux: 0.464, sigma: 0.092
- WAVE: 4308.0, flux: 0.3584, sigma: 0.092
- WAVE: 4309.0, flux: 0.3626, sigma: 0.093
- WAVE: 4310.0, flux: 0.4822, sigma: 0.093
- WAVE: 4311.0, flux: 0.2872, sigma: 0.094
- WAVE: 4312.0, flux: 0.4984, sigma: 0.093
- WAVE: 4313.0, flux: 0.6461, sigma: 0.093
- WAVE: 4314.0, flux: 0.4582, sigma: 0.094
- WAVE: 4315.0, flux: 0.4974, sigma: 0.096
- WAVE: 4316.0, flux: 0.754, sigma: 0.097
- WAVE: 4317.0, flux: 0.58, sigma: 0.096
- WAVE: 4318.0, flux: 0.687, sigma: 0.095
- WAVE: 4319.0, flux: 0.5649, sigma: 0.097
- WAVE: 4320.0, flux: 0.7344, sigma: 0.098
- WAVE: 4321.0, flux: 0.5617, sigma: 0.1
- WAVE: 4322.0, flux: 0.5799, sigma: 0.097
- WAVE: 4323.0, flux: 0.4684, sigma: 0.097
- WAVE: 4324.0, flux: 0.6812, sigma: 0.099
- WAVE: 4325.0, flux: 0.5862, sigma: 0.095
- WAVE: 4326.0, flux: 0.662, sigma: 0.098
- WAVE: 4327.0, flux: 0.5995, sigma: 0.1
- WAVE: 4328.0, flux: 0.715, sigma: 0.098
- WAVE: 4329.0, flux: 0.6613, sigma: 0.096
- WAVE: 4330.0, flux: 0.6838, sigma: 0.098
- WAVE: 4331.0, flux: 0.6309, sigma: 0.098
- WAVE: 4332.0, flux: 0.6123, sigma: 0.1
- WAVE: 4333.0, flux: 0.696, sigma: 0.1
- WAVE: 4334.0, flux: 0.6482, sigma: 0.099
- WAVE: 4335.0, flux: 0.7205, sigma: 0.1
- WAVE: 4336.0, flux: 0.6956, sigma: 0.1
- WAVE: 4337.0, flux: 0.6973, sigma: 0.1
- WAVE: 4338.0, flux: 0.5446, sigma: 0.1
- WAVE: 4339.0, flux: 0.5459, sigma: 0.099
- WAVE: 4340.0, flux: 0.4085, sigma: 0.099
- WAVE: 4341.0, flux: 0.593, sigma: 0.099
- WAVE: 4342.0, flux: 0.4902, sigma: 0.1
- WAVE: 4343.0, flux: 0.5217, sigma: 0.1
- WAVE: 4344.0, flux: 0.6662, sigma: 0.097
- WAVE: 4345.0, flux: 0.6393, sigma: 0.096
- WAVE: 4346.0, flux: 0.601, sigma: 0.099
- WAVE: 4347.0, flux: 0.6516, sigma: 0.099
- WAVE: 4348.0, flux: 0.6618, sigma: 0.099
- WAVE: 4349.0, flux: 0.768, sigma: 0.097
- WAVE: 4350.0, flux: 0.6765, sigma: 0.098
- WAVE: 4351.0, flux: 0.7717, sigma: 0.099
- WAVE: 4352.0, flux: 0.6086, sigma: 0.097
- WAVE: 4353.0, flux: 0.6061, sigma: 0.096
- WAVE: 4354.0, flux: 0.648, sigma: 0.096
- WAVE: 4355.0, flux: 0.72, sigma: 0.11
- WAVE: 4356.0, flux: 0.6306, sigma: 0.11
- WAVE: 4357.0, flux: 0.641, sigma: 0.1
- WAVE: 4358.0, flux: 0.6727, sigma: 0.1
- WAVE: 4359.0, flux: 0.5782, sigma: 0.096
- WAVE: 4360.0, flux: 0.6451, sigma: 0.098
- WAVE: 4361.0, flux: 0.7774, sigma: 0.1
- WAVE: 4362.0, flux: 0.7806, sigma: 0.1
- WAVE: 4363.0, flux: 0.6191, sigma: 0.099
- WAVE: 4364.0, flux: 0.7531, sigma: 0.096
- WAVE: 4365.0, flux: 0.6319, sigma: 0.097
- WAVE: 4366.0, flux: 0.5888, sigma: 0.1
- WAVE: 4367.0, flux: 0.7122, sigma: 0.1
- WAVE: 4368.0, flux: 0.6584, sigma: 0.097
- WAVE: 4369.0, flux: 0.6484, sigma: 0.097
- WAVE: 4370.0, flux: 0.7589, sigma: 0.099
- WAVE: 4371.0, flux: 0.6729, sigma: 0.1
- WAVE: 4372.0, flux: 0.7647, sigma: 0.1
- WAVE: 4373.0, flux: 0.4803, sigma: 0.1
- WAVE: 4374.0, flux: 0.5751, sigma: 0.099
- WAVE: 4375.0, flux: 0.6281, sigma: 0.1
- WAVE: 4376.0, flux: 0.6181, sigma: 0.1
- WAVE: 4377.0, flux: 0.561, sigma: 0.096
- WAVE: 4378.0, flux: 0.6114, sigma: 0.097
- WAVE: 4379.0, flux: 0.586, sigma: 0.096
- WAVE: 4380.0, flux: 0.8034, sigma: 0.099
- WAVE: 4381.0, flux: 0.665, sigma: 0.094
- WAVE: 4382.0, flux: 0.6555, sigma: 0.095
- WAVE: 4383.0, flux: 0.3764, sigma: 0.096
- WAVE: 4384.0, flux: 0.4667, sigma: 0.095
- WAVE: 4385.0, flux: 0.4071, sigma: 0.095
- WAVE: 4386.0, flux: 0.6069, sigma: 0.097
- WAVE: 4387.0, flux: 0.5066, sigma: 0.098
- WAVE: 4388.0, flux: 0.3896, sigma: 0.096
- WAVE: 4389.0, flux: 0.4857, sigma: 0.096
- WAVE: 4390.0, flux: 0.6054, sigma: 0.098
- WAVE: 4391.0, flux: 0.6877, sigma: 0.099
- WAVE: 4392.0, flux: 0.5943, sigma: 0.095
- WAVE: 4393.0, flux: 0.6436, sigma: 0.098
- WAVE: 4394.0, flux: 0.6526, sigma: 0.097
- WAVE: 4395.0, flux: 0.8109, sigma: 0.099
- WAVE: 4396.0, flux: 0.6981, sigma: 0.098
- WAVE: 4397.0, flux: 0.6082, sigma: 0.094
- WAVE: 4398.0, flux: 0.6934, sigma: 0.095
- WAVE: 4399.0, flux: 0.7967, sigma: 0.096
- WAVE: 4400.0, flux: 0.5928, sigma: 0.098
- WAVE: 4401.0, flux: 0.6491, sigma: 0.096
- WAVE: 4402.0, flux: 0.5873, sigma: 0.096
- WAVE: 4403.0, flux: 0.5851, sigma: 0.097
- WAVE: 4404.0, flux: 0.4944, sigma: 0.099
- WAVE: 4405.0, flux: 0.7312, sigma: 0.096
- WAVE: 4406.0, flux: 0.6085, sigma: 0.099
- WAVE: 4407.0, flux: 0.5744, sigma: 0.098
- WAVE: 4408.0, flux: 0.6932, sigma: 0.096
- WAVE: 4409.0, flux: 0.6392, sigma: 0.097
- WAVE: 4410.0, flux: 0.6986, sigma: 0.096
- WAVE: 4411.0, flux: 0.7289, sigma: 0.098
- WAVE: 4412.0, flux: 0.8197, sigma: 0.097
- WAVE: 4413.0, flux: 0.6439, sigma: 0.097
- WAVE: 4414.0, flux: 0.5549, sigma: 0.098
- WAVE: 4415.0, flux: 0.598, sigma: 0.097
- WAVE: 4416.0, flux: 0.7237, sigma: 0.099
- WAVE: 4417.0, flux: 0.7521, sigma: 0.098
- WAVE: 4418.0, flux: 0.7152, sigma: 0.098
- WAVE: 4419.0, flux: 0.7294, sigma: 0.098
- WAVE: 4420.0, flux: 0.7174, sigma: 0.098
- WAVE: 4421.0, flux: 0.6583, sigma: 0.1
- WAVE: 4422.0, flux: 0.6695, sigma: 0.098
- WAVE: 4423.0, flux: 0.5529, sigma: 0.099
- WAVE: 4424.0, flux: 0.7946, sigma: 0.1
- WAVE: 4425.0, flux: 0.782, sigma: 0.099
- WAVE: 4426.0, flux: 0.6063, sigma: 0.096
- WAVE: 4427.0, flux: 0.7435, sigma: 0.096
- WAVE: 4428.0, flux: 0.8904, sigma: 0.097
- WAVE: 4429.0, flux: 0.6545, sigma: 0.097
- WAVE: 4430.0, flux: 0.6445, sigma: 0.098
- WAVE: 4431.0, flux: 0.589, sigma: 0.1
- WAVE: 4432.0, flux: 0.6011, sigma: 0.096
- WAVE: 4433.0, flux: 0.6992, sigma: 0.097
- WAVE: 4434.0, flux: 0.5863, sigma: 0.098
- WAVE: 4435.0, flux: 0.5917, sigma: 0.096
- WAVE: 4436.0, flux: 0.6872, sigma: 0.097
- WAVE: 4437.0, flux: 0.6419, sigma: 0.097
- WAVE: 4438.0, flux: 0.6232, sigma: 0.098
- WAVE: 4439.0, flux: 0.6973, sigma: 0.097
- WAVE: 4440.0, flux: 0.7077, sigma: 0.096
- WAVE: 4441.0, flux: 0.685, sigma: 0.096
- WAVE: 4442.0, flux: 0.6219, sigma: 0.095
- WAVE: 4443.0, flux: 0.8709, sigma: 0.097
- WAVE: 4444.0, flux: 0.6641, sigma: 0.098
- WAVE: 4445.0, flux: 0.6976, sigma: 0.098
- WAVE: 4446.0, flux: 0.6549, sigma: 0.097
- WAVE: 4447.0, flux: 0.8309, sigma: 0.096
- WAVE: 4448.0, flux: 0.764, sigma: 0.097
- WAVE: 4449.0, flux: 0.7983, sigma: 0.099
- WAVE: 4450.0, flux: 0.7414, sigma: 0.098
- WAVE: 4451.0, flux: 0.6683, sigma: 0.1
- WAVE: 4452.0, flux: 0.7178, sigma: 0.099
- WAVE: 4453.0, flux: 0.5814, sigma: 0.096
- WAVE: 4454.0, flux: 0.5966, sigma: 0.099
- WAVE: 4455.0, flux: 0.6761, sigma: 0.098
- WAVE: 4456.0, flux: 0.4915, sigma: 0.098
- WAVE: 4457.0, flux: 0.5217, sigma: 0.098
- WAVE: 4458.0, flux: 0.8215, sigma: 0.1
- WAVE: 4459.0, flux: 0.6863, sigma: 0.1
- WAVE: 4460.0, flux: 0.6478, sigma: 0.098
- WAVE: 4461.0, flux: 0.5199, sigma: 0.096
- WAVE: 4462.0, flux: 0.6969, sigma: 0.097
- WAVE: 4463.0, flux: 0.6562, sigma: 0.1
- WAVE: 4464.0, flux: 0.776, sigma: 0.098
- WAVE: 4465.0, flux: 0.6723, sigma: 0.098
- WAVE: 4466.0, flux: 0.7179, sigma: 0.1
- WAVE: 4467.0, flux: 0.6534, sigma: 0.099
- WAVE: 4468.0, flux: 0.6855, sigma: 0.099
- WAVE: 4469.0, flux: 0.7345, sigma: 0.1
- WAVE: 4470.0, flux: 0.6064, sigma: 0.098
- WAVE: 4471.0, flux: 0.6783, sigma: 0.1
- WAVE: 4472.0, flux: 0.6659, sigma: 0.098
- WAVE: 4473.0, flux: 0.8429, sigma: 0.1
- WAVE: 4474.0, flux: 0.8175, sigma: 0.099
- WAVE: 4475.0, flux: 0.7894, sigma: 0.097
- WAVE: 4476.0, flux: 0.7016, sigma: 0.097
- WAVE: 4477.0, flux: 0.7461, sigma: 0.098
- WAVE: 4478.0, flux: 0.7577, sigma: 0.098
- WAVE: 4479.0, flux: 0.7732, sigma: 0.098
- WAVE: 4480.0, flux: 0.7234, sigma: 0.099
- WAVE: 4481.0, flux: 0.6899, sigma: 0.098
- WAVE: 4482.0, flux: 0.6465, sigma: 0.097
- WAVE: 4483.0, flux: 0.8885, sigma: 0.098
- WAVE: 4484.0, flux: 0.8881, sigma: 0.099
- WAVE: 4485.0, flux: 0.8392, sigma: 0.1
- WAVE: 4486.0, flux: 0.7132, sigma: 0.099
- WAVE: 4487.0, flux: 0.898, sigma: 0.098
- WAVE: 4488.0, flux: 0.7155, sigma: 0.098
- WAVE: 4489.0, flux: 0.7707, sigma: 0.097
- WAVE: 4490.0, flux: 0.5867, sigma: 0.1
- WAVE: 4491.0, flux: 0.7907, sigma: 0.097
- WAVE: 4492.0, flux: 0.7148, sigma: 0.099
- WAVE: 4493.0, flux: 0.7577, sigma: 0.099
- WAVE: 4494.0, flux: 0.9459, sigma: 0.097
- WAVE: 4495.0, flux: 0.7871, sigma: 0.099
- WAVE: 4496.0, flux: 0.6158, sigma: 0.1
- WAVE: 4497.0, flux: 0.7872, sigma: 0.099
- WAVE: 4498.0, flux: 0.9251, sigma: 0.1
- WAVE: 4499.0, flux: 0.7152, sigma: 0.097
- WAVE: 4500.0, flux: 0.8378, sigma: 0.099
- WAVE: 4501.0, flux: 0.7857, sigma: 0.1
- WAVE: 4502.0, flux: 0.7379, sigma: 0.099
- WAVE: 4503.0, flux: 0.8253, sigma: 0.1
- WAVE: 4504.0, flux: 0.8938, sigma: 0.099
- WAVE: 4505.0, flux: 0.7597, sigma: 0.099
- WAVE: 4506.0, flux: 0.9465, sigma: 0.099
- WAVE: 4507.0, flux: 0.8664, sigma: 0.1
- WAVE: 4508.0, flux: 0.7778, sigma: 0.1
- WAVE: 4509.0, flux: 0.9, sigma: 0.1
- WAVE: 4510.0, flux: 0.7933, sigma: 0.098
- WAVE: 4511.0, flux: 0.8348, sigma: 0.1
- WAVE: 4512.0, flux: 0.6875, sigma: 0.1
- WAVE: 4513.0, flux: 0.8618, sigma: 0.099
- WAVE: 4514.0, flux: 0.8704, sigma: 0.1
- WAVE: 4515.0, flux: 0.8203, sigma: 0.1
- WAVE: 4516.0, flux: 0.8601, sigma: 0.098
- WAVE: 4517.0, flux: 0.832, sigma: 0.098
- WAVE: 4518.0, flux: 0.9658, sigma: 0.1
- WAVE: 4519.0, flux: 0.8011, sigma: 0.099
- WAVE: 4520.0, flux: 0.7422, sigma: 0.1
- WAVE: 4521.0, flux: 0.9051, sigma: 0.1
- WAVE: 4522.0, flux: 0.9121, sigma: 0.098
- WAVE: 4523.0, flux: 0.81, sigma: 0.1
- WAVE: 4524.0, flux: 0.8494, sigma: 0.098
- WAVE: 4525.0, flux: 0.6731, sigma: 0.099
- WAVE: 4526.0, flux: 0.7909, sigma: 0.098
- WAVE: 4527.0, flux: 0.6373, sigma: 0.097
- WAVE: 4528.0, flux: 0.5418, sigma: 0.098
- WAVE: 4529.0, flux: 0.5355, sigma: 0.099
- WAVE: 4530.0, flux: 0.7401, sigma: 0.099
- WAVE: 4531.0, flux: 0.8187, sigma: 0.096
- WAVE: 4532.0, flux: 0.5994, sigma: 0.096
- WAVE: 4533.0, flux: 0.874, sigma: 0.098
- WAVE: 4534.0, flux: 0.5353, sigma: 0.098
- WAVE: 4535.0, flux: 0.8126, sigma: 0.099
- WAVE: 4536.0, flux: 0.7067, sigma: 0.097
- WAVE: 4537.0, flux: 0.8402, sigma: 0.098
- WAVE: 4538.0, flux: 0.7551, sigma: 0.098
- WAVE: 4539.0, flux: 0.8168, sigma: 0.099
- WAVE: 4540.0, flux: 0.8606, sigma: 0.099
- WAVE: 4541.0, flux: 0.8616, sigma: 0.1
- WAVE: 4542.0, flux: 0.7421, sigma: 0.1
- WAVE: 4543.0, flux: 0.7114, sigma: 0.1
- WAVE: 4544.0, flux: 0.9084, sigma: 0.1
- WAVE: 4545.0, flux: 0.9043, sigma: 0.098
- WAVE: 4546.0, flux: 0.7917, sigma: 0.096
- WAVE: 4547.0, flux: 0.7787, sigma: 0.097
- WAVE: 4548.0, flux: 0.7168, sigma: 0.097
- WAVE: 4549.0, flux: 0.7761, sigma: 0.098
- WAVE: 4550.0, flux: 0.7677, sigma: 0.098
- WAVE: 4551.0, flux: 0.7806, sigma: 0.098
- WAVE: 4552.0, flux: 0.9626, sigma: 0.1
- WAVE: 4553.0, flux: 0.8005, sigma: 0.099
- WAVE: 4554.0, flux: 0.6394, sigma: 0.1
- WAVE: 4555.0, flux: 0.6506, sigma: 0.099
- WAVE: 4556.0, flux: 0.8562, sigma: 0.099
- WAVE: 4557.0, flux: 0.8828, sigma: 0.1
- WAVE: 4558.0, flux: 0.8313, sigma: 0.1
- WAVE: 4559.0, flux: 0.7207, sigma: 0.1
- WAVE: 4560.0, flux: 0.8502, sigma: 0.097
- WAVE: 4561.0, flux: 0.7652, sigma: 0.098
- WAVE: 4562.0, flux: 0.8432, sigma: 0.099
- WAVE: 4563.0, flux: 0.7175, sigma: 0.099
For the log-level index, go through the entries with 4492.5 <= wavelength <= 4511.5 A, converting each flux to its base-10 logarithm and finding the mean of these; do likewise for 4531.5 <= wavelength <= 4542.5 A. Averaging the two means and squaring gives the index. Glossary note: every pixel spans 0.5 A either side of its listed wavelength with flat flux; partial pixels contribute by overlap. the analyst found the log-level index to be 0.011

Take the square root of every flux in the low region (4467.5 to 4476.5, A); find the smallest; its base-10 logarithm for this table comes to -0.11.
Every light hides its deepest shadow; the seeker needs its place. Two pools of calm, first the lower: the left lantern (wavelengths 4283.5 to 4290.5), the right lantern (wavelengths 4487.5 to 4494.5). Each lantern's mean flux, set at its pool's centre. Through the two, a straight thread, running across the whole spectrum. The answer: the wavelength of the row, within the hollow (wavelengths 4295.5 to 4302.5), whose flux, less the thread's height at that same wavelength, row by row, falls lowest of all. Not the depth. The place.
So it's 4299.0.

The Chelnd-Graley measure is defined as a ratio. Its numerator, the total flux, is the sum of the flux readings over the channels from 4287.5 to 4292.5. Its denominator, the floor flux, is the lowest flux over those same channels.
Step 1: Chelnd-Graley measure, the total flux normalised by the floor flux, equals 5.58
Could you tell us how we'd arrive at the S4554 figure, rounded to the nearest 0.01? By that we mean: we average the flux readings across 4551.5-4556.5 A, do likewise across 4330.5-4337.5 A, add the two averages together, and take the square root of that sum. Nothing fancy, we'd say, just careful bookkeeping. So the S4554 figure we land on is 1.21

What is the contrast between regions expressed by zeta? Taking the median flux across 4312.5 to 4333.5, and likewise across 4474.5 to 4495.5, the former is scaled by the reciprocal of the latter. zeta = 0.833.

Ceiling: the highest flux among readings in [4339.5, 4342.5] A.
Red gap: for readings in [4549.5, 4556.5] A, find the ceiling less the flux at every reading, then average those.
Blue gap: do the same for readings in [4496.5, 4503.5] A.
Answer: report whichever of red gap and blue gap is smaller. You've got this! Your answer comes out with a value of -0.209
